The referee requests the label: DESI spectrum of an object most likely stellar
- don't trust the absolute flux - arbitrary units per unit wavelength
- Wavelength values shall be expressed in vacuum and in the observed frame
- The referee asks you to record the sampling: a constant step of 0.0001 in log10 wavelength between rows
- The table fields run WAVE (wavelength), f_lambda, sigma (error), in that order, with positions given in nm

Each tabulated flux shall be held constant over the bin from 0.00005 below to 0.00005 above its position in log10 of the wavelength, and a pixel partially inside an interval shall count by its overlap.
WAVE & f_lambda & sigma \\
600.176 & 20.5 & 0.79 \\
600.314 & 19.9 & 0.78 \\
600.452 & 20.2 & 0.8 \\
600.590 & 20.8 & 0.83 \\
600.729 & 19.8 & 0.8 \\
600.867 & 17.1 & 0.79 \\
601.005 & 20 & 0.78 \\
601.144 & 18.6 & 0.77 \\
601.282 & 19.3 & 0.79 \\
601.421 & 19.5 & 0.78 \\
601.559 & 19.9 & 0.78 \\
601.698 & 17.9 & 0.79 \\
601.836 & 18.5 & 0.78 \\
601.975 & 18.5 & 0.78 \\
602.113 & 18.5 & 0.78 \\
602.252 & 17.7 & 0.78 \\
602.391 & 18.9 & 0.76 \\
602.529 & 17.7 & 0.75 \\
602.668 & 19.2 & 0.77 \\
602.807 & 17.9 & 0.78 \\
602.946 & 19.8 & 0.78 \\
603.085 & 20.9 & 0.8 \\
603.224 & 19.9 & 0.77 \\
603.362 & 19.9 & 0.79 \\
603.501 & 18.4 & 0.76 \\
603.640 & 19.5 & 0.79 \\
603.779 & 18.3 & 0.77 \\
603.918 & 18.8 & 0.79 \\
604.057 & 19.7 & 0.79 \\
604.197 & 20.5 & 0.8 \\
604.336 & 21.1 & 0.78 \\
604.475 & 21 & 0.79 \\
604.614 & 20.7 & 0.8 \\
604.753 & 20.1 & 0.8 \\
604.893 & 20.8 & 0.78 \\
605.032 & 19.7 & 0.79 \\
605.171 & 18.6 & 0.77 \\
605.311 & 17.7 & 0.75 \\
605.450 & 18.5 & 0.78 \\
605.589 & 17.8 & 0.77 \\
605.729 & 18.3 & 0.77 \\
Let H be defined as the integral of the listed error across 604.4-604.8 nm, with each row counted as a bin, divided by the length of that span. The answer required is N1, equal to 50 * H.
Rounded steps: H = 0.797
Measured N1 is 39.9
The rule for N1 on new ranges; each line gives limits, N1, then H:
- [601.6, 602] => 39.1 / 0.783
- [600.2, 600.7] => 40.1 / 0.802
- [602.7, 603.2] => 39.1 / 0.783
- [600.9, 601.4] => 39.0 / 0.780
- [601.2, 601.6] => 39.2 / 0.784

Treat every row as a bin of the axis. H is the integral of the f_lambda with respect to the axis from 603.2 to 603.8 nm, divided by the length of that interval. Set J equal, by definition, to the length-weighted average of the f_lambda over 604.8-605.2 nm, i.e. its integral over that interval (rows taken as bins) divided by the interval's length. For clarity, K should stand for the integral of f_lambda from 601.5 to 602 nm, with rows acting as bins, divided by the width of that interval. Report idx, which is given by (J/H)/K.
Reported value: 0.055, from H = 19.2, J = 19.8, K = 18.7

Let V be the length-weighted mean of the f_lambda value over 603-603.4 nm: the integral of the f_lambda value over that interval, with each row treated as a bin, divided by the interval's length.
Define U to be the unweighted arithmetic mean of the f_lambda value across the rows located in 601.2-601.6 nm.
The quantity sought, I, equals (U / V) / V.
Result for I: 0.048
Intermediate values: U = 19.6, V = 20.3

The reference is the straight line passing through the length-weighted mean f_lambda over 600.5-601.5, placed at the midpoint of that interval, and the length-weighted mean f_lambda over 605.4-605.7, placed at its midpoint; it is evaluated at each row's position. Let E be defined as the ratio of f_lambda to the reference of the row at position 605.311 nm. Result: 0.97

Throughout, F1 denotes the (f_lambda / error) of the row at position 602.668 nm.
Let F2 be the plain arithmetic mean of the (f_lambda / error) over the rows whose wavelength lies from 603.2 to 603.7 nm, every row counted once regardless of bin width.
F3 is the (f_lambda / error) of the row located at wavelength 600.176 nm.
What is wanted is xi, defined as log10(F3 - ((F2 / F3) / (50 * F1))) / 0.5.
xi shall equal 2.83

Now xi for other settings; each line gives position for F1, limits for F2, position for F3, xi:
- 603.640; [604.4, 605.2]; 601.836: 2.75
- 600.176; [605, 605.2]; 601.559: 2.81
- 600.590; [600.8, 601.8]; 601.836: 2.75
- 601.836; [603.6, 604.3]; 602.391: 2.79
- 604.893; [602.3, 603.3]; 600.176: 2.83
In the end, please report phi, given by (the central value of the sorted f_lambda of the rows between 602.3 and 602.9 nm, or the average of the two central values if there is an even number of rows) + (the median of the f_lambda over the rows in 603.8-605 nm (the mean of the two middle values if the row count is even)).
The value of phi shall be 39.0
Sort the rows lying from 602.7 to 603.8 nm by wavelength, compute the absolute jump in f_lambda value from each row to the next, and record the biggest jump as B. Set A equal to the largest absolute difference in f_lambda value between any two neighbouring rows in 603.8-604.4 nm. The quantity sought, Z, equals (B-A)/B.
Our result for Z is 0.5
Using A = 0.9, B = 1.9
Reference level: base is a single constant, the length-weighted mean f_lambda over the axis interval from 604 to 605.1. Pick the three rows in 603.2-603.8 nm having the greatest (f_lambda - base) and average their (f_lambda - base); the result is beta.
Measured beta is -0.7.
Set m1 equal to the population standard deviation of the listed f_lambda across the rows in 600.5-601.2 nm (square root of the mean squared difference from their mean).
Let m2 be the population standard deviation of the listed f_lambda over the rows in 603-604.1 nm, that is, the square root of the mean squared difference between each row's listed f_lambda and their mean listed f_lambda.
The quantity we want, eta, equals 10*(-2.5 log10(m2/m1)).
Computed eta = 5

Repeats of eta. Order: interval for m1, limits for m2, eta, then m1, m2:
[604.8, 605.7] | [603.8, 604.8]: 4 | 1.1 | 0.8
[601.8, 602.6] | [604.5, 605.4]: -10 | 0.4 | 1.1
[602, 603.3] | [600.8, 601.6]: 1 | 1.0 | 1.0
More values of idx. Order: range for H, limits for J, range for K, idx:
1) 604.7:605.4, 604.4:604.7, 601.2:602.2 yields 0.057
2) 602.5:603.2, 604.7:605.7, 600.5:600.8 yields 0.049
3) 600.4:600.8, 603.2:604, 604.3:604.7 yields 0.045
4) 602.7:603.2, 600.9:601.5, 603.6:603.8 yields 0.052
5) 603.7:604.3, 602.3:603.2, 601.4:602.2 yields 0.052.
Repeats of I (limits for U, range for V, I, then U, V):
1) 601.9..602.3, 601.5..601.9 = 0.052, 18.2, 18.7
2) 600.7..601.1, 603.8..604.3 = 0.049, 19.0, 19.6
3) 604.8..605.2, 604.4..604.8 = 0.046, 19.7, 20.7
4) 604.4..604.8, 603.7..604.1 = 0.058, 20.6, 18.9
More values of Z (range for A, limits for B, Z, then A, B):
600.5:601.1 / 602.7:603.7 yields -0.5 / 2.9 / 1.9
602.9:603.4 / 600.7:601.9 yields 0.6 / 1.1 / 2.9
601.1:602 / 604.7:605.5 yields -0.8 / 2.0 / 1.1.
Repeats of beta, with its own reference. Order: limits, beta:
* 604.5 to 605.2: 0.1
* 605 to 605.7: -1.5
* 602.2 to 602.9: -1.8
